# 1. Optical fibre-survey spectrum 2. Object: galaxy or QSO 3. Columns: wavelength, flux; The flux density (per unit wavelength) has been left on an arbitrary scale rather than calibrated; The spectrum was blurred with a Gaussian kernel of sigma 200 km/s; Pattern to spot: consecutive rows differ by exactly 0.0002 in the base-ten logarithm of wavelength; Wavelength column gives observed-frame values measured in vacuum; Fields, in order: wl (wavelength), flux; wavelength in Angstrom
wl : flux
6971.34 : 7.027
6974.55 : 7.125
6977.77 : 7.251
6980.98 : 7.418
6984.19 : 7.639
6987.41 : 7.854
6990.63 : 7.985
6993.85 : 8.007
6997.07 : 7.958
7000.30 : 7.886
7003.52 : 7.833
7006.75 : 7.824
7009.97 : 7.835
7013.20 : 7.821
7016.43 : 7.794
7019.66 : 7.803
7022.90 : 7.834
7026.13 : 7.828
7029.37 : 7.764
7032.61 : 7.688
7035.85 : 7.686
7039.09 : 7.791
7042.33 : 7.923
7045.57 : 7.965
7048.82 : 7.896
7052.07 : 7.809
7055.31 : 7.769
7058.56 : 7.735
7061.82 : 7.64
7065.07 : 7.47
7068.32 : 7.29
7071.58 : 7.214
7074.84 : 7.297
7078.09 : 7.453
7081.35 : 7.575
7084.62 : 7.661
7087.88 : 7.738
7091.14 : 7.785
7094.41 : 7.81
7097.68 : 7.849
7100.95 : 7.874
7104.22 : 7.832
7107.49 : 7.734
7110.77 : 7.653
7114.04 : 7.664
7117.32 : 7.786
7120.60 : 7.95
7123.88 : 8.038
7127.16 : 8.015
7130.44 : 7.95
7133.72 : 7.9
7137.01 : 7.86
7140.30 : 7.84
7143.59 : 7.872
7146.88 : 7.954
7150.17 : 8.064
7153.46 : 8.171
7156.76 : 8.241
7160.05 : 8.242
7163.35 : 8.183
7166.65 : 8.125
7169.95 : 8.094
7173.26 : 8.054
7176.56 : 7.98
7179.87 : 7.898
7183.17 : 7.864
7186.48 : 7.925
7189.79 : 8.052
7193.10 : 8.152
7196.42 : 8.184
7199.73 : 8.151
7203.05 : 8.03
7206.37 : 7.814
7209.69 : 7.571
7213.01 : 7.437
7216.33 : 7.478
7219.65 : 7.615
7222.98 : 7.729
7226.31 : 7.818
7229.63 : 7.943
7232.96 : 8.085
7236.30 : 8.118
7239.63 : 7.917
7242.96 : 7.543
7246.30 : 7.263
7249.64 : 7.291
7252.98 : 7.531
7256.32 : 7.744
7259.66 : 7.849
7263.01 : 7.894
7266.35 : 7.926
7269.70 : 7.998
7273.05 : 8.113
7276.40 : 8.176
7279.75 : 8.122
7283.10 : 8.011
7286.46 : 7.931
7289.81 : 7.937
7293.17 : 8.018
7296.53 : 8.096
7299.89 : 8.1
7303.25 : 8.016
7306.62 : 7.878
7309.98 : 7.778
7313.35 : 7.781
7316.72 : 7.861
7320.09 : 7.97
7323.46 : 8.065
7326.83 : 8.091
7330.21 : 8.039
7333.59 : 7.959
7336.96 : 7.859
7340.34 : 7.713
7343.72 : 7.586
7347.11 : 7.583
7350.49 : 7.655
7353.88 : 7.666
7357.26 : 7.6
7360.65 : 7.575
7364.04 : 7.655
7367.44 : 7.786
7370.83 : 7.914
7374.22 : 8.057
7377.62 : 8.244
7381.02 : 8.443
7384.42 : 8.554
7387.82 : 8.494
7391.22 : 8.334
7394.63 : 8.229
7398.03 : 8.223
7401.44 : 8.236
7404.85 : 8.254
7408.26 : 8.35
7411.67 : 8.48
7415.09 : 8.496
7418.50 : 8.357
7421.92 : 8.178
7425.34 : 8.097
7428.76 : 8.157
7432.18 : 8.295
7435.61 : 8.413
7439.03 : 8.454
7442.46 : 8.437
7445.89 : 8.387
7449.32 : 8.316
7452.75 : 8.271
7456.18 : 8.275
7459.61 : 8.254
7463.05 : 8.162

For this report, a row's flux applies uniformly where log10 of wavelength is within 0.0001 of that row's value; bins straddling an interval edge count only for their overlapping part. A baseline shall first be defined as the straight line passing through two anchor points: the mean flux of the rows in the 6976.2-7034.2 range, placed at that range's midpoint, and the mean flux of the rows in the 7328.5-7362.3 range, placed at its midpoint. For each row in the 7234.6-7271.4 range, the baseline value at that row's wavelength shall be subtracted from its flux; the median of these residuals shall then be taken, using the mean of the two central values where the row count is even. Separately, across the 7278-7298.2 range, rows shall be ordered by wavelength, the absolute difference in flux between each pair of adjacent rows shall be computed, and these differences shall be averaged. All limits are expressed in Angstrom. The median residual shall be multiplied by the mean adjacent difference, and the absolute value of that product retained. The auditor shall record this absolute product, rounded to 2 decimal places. 0.01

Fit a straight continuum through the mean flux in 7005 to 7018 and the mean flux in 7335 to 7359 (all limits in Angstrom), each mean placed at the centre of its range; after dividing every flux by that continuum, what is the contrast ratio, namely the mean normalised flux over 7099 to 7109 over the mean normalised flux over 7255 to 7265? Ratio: 0.989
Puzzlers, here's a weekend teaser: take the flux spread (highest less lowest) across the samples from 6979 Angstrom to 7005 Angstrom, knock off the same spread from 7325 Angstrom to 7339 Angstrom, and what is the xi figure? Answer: 0.36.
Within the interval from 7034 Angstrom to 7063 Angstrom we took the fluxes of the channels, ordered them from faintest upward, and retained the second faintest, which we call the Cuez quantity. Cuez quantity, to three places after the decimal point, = 7.686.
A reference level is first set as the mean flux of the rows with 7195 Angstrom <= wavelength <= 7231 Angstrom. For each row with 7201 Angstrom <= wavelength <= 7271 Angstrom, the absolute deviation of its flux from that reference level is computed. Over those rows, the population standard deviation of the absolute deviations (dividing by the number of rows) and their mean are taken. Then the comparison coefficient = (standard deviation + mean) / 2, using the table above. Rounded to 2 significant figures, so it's 0.18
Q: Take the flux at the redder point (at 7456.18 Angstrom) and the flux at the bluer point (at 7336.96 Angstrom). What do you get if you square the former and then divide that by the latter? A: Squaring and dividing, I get 8.71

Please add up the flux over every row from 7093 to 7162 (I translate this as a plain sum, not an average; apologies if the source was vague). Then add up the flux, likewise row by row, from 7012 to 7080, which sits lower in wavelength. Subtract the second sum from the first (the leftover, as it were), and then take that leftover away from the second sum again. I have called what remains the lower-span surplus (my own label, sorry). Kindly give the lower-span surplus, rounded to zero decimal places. 157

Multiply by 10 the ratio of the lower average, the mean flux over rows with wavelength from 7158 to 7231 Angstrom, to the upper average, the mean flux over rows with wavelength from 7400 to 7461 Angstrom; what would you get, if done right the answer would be 9.5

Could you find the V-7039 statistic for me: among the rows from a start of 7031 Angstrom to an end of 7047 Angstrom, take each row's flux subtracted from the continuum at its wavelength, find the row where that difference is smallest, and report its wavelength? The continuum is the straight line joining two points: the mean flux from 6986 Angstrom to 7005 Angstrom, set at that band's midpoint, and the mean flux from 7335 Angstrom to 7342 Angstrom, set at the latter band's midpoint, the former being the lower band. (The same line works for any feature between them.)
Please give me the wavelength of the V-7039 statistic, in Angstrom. 7045.57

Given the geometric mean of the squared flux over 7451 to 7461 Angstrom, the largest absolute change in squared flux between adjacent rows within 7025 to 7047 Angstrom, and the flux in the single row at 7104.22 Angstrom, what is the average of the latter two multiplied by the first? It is 338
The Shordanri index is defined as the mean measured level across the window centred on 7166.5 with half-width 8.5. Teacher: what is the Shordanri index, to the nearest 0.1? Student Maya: 8.1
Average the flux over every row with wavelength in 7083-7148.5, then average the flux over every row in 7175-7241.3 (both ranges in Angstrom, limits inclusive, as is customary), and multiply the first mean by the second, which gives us 61.8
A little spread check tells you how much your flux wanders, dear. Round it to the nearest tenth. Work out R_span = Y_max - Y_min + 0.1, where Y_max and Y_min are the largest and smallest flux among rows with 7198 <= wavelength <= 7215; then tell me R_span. 0.8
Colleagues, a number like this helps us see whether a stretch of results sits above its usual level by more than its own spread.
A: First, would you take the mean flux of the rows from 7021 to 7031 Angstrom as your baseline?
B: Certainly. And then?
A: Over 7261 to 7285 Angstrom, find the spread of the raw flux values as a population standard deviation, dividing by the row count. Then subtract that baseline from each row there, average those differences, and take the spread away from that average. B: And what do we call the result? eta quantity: 0.13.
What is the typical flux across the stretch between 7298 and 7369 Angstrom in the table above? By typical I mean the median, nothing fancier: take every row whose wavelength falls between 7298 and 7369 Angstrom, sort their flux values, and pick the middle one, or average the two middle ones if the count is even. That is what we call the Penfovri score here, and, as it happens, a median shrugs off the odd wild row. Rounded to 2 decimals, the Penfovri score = 7.79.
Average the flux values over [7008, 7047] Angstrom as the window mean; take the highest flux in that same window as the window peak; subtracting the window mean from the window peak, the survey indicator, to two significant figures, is 0.15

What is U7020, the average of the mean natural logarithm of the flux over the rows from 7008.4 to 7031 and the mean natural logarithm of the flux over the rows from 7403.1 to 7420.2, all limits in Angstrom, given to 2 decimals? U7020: 2.09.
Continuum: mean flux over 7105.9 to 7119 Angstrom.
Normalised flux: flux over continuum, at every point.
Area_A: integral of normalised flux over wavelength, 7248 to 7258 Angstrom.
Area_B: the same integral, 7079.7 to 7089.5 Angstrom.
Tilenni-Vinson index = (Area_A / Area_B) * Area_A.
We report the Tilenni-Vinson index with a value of 9.8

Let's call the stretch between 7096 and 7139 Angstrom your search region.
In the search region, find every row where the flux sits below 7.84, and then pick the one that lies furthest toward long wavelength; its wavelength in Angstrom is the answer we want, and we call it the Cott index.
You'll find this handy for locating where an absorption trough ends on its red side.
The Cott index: 7117.32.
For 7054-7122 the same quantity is 7117.32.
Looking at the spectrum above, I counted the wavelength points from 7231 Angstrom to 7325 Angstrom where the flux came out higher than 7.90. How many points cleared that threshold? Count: 17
